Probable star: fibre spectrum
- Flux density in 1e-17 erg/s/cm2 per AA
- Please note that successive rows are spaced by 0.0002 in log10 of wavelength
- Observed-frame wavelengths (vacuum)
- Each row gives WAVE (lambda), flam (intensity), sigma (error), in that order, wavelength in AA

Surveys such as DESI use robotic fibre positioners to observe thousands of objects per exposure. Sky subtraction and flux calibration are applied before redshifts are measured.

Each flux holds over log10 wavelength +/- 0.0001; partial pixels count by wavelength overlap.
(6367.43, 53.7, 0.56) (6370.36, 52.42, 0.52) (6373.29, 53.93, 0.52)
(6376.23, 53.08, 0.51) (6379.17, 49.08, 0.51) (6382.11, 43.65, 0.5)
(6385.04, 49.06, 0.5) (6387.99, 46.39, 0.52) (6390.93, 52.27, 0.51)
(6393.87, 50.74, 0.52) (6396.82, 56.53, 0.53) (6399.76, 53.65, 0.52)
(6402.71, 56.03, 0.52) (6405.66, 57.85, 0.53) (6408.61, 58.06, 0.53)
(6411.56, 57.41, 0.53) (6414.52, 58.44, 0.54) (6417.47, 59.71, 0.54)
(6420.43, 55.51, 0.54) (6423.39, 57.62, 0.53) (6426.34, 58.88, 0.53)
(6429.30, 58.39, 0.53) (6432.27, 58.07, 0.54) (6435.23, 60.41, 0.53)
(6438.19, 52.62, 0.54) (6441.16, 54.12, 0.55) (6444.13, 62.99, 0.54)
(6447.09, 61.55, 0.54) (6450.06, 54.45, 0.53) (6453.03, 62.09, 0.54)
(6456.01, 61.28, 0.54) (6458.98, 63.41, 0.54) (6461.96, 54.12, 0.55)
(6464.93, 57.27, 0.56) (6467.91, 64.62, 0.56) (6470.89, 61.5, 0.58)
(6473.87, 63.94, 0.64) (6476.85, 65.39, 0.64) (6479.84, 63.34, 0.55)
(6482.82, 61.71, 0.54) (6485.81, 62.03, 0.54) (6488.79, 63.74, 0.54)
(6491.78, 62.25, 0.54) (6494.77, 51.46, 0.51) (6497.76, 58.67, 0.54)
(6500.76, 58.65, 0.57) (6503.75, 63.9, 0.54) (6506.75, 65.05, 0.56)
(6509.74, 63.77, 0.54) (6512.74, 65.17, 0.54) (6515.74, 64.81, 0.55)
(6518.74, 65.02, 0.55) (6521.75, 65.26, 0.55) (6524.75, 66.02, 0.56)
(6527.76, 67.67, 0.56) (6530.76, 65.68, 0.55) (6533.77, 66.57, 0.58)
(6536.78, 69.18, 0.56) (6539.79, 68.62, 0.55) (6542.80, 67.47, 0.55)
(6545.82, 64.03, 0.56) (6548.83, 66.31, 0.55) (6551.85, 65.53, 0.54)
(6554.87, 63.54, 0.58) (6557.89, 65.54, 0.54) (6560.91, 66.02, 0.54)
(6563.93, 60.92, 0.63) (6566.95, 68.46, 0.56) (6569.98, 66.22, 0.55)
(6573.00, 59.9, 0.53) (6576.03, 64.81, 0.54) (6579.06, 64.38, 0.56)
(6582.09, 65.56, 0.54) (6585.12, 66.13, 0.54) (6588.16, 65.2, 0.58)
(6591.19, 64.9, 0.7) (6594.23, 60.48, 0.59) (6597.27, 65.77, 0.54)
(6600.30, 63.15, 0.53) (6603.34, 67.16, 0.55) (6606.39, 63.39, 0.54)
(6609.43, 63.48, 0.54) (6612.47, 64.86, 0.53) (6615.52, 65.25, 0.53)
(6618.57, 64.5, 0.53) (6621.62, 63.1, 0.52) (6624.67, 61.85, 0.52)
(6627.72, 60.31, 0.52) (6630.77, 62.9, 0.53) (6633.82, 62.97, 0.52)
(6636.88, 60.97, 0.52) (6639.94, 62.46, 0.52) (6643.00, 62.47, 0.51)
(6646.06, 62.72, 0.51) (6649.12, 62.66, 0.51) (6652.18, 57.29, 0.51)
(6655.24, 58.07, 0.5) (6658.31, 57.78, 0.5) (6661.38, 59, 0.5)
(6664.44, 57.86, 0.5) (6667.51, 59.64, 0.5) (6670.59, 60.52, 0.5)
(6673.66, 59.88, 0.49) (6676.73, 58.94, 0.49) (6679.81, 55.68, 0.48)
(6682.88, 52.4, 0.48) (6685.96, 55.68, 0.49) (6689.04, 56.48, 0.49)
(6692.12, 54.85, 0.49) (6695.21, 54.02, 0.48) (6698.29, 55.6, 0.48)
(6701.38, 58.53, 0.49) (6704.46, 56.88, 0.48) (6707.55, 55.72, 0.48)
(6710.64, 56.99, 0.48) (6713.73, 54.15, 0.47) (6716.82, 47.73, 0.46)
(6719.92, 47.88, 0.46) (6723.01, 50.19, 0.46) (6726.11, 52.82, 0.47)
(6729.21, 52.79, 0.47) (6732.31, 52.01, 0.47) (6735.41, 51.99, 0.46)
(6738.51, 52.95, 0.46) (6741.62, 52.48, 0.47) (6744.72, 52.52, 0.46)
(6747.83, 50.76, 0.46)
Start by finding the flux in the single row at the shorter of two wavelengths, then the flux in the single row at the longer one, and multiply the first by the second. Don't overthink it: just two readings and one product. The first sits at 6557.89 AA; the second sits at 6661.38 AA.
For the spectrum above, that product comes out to 3867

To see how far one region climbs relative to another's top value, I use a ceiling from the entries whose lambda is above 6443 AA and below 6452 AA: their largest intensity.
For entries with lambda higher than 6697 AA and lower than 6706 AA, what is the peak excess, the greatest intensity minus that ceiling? -4.5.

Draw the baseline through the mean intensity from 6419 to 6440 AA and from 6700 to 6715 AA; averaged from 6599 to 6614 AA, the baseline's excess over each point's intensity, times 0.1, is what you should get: -0.76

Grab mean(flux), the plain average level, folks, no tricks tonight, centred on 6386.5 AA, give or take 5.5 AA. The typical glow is 47.8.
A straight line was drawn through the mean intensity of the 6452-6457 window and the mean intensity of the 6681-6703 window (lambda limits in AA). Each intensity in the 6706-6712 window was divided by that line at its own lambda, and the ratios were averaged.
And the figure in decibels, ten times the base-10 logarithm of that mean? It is 0.1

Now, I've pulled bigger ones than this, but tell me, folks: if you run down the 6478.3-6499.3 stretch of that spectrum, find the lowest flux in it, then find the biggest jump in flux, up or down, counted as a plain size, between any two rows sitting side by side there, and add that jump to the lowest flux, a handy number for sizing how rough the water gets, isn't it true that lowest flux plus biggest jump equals 62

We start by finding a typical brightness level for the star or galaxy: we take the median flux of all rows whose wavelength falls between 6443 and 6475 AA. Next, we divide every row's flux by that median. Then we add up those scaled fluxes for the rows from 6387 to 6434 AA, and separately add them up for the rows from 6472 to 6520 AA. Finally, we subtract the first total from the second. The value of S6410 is 1.7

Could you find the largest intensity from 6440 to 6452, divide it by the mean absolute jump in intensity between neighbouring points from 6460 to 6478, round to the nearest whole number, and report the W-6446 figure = 18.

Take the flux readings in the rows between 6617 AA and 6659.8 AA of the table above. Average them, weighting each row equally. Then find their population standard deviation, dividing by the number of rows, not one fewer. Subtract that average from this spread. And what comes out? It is -59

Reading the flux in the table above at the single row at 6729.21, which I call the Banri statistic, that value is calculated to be 52.79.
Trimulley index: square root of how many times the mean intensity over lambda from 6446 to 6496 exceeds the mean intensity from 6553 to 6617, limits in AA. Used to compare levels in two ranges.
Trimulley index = 0.97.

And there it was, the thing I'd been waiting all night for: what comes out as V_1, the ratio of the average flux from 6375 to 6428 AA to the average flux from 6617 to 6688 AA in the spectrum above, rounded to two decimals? 0.90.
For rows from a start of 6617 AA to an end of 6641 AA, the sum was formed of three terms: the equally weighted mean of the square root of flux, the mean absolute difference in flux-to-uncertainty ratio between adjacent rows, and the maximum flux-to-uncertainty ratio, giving 132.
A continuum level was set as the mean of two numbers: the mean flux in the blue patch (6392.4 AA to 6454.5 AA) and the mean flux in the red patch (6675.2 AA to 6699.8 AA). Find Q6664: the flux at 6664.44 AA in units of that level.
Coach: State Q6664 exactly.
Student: 1.03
